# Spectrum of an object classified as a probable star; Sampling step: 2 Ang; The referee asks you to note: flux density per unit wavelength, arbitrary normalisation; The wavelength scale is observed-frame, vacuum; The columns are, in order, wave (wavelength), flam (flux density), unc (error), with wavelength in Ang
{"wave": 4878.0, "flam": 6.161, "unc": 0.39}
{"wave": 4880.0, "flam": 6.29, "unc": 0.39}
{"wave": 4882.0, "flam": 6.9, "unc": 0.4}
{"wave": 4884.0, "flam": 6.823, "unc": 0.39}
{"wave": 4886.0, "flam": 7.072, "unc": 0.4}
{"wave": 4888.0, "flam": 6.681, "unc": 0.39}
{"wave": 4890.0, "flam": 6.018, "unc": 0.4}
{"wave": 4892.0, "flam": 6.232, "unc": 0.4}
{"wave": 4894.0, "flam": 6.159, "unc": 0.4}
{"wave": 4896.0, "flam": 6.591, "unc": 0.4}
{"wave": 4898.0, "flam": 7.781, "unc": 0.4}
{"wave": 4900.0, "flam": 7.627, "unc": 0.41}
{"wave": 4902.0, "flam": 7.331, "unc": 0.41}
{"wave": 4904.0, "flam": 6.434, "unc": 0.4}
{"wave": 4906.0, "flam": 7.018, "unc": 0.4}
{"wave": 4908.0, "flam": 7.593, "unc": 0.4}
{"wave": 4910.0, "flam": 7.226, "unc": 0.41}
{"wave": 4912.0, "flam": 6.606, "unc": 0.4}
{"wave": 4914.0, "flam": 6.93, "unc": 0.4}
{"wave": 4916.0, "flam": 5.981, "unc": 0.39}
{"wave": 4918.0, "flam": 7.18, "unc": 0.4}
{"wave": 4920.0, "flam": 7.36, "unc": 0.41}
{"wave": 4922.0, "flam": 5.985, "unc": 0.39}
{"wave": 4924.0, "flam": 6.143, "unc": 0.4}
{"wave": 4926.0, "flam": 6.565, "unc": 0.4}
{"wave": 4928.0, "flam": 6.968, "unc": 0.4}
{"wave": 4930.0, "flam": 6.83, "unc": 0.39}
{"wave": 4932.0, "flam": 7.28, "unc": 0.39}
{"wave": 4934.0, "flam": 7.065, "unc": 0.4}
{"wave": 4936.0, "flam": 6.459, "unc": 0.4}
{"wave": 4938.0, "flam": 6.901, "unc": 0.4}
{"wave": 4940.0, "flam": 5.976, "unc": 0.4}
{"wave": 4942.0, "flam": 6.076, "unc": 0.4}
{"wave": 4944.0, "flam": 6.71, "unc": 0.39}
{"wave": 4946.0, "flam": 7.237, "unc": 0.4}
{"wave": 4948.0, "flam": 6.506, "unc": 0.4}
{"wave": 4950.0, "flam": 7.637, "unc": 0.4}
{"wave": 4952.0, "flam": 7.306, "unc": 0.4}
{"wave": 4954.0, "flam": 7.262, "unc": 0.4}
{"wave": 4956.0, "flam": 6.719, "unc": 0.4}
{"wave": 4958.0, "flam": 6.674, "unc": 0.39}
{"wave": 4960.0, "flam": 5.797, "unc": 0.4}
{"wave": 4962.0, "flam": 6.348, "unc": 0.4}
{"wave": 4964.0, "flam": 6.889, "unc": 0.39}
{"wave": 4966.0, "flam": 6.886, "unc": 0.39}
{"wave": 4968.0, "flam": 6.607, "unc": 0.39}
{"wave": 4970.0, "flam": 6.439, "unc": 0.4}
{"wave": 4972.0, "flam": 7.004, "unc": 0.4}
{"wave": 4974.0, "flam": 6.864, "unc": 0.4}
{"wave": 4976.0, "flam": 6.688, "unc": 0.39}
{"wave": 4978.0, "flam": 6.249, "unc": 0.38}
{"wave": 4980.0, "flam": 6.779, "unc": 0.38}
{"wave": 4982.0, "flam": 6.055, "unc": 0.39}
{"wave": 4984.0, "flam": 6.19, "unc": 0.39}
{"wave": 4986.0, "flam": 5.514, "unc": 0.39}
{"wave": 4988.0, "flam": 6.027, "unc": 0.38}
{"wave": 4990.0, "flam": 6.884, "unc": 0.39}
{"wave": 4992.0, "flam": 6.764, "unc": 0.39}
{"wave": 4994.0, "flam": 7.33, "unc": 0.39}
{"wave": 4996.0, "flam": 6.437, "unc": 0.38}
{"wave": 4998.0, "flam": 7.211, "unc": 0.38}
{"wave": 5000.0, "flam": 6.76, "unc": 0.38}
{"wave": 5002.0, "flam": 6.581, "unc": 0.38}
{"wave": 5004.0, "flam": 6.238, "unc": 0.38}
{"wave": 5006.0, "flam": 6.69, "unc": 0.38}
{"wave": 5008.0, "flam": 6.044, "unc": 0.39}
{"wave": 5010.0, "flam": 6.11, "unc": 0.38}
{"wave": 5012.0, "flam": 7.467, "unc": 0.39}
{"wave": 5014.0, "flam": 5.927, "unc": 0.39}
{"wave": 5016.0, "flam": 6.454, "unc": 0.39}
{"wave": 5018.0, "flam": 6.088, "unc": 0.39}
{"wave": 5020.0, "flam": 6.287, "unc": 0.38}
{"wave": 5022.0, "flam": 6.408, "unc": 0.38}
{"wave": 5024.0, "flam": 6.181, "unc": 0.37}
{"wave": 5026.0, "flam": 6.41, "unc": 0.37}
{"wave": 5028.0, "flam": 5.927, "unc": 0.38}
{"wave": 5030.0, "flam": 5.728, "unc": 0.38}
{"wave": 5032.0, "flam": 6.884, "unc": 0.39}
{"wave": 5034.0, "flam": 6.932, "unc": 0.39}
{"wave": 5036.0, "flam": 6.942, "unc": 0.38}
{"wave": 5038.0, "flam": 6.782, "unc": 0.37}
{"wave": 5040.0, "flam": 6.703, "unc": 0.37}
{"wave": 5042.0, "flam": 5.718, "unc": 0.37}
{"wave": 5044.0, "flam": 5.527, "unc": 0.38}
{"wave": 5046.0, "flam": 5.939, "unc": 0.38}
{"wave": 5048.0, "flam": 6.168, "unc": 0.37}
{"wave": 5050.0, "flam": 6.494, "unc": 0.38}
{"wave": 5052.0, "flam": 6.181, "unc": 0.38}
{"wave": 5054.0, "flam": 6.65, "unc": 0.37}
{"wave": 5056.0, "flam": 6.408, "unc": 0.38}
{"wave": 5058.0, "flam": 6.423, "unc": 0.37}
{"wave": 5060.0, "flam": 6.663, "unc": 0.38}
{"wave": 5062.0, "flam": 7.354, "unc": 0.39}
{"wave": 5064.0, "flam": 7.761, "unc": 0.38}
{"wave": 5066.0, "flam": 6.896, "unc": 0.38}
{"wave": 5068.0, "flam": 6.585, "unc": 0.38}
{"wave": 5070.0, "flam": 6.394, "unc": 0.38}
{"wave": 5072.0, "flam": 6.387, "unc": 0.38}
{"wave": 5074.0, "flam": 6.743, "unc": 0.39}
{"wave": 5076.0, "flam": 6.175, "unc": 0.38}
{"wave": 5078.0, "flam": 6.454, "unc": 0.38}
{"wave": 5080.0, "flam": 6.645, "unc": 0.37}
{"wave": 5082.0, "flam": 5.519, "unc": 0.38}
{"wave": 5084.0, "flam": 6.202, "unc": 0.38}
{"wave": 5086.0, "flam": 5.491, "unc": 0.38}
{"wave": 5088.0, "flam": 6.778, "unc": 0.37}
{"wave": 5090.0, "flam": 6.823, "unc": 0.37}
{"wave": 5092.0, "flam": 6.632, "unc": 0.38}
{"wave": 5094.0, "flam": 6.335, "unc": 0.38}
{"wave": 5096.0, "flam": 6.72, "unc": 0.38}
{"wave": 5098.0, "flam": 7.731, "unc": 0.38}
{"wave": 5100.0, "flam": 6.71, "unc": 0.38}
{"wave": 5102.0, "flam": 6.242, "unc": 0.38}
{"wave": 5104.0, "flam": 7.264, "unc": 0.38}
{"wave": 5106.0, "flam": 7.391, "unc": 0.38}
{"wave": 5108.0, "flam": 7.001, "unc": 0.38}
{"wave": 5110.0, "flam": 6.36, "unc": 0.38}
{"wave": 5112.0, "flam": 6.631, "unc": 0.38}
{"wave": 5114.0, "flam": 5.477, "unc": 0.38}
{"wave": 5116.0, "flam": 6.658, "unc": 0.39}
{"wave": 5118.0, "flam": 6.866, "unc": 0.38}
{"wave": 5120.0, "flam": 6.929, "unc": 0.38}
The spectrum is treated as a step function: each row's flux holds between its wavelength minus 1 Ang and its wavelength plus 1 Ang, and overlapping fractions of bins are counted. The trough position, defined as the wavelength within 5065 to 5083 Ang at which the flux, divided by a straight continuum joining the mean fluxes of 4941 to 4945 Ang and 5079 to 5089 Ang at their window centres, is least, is 5082.0 Ang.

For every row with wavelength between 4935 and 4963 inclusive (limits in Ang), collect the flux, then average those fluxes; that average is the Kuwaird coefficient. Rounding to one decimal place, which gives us 6.7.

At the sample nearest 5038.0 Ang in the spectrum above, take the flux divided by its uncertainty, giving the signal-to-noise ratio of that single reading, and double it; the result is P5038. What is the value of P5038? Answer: 37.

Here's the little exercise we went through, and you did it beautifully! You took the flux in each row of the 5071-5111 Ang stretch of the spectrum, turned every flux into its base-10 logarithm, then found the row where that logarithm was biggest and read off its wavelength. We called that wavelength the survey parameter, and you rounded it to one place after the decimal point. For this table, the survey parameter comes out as 5098.0 Ang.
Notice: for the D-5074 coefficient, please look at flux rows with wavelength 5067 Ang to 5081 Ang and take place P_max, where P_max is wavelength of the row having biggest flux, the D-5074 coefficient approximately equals 5074.0 Ang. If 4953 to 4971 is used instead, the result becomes 4954.0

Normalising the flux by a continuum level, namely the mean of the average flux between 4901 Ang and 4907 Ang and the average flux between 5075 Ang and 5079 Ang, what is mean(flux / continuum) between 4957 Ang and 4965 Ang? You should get 0.971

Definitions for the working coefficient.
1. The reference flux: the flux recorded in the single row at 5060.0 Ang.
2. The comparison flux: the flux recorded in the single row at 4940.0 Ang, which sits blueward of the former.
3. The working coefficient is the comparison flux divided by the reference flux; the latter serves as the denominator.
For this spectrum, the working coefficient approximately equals 0.90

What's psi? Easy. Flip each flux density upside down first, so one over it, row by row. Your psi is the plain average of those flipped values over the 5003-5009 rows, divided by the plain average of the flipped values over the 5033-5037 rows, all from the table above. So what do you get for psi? 1.10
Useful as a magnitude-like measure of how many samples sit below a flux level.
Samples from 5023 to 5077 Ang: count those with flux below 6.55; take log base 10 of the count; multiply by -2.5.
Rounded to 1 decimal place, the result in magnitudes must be -2.9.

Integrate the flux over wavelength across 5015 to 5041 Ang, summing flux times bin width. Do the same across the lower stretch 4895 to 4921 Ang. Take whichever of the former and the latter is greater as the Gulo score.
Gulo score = 183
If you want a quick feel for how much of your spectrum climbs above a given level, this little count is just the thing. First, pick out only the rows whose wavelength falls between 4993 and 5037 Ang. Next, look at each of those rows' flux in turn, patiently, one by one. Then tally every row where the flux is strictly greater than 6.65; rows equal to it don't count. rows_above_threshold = 8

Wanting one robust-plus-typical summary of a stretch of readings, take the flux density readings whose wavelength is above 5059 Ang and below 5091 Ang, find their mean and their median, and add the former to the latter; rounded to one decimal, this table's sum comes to 13.2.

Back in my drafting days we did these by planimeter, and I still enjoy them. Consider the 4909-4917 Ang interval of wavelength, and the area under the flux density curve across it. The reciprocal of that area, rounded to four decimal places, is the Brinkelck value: 0.0187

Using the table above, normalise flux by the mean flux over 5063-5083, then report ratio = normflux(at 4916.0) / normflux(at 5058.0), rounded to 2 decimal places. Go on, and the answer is 0.93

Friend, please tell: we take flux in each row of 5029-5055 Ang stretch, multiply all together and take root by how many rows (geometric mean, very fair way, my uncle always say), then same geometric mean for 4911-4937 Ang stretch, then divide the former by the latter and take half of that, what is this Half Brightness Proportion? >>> 0.473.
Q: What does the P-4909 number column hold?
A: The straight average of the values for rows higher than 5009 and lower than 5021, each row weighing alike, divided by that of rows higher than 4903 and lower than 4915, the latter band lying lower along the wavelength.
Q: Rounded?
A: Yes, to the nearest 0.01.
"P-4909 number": 0.92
